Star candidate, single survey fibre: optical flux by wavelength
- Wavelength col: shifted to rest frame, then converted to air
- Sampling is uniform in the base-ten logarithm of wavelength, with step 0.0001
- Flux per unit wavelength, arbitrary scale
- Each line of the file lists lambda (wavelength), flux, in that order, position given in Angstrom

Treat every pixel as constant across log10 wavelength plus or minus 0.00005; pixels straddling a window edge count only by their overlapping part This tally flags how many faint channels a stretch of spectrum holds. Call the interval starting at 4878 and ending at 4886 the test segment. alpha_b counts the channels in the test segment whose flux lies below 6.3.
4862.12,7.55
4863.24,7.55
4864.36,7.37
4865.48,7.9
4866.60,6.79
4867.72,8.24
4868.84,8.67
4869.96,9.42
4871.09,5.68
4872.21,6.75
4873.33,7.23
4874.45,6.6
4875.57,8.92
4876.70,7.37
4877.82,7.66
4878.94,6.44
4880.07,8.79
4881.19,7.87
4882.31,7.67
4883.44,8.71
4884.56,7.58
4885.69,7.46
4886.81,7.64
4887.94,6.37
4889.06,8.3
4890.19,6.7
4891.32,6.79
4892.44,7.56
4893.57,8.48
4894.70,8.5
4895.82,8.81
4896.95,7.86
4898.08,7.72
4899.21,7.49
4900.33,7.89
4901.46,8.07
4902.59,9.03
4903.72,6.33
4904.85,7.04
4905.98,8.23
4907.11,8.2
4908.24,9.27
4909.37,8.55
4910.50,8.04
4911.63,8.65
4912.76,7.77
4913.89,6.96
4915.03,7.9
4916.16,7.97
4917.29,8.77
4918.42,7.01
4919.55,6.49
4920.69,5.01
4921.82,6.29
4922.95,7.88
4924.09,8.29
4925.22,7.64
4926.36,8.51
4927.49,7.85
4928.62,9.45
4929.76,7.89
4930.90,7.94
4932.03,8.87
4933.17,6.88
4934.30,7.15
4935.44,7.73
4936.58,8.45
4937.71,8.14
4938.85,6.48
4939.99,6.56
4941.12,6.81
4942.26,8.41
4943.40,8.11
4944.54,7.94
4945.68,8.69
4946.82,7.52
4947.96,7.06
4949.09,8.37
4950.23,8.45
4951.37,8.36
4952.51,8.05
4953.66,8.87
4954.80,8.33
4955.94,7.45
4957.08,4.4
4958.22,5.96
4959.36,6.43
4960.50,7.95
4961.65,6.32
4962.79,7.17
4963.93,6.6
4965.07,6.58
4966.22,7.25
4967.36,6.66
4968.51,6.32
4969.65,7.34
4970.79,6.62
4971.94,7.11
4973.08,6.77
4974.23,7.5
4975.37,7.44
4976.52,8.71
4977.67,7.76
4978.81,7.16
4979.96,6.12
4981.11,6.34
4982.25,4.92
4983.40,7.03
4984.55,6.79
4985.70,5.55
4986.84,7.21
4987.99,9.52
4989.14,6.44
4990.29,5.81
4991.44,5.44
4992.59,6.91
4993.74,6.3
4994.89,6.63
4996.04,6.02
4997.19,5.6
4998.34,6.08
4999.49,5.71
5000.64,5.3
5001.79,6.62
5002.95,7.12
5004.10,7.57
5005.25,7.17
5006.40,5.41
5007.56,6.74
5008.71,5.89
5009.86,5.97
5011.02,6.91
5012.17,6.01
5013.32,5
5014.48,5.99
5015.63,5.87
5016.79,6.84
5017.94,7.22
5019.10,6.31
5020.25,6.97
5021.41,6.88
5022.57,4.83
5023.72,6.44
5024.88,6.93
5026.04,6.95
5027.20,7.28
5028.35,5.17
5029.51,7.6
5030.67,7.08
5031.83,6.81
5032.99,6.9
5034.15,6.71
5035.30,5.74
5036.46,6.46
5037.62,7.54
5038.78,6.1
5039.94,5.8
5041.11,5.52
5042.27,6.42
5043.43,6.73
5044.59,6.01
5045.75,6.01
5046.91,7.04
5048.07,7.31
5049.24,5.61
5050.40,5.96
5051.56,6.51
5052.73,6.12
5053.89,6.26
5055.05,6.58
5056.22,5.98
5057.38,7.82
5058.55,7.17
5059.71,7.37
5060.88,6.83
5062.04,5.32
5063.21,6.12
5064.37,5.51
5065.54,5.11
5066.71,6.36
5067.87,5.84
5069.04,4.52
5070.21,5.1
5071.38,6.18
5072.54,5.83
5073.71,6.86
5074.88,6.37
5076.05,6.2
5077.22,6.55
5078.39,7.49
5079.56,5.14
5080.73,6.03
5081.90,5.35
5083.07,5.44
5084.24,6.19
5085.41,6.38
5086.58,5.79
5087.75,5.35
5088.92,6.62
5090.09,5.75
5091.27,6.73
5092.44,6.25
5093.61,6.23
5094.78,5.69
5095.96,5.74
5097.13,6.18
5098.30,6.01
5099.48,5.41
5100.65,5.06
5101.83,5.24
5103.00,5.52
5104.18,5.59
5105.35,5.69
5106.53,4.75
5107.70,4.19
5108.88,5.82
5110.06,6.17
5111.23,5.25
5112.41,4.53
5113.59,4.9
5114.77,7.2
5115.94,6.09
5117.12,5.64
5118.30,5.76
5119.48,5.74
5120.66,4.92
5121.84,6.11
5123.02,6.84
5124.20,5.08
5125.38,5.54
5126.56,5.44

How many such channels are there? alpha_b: 0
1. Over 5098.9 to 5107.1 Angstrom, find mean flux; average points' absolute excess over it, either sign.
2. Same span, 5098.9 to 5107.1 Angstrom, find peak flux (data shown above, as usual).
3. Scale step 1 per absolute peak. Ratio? 0.0461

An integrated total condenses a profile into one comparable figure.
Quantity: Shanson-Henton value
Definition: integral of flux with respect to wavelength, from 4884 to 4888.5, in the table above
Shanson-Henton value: 32.7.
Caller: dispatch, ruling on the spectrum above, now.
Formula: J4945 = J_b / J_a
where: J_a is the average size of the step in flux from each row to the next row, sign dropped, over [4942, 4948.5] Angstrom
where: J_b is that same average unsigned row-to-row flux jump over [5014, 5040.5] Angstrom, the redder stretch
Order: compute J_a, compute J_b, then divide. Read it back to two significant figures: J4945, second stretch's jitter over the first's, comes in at 1.4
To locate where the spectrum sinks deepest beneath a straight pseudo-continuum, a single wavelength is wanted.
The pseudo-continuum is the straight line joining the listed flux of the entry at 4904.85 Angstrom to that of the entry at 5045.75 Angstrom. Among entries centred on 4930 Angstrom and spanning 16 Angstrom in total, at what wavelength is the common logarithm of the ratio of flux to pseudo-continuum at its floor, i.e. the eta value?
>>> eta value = 4933.17 Angstrom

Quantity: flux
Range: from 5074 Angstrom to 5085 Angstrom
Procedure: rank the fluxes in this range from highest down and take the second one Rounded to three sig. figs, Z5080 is 6.55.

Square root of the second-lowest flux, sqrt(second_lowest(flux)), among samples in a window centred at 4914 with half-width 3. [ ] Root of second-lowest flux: 2.79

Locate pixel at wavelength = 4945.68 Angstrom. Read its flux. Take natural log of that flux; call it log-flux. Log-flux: 2.16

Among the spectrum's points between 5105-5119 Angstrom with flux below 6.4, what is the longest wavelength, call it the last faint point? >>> 5118.30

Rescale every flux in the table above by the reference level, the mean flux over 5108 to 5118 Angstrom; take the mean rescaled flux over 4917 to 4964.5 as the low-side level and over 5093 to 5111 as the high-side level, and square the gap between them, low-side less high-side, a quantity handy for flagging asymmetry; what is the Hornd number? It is 0.12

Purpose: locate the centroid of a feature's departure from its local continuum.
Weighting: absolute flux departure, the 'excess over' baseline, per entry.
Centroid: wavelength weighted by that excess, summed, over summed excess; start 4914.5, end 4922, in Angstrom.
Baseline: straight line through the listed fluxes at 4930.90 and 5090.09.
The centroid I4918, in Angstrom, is 4919.9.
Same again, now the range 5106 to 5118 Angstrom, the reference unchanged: 5111.7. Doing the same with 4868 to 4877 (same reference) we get 4872.9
